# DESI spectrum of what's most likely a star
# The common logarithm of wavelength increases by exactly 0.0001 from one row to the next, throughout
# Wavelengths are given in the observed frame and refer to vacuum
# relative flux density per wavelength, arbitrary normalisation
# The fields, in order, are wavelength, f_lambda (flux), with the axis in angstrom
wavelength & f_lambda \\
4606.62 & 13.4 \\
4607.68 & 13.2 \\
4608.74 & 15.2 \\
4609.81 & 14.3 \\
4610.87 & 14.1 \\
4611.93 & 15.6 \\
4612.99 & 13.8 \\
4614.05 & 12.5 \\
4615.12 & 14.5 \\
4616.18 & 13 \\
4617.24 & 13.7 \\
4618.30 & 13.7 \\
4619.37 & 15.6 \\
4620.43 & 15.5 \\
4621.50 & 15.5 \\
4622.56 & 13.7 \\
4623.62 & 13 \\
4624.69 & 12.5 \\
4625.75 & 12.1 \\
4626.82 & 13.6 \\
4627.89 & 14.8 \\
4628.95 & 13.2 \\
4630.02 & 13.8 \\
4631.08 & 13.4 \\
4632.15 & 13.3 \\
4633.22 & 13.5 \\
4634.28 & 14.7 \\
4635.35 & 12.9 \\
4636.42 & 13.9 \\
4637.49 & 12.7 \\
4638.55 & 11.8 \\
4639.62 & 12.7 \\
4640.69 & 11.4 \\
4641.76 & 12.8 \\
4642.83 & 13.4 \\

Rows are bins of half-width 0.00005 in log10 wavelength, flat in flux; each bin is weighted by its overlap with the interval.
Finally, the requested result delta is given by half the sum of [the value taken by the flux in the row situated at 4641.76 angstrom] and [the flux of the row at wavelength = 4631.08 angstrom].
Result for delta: 13.1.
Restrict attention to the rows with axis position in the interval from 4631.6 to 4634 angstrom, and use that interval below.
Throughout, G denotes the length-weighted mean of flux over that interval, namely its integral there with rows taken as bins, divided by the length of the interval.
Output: 13.5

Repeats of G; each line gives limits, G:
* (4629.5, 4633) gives 13.5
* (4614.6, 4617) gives 13.8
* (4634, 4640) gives 13.1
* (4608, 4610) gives 14.6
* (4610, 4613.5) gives 14.5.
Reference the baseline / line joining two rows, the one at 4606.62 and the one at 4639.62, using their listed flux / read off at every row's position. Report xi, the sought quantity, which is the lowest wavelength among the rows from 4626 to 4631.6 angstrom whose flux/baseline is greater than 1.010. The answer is 4626.82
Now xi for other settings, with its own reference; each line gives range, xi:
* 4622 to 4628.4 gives 4622.56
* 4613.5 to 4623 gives 4615.12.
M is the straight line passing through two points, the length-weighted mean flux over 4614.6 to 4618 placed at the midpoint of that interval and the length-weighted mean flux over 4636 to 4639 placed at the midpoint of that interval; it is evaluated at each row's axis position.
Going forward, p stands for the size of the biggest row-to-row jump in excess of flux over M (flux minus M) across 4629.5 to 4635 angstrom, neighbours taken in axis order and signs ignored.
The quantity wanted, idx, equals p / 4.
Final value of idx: 0.31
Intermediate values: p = 1.25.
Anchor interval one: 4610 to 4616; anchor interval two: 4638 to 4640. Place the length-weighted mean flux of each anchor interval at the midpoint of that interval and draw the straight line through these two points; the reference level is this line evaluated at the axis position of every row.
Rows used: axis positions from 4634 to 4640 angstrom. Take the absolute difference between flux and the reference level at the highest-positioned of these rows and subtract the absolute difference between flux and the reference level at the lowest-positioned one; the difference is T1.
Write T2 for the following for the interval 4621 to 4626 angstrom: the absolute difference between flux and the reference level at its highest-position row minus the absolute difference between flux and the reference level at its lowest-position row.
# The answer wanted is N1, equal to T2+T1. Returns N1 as -2.6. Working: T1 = -1.6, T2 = -1.0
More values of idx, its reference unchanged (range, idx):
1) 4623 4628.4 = 0.39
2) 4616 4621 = 0.49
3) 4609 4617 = 0.51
